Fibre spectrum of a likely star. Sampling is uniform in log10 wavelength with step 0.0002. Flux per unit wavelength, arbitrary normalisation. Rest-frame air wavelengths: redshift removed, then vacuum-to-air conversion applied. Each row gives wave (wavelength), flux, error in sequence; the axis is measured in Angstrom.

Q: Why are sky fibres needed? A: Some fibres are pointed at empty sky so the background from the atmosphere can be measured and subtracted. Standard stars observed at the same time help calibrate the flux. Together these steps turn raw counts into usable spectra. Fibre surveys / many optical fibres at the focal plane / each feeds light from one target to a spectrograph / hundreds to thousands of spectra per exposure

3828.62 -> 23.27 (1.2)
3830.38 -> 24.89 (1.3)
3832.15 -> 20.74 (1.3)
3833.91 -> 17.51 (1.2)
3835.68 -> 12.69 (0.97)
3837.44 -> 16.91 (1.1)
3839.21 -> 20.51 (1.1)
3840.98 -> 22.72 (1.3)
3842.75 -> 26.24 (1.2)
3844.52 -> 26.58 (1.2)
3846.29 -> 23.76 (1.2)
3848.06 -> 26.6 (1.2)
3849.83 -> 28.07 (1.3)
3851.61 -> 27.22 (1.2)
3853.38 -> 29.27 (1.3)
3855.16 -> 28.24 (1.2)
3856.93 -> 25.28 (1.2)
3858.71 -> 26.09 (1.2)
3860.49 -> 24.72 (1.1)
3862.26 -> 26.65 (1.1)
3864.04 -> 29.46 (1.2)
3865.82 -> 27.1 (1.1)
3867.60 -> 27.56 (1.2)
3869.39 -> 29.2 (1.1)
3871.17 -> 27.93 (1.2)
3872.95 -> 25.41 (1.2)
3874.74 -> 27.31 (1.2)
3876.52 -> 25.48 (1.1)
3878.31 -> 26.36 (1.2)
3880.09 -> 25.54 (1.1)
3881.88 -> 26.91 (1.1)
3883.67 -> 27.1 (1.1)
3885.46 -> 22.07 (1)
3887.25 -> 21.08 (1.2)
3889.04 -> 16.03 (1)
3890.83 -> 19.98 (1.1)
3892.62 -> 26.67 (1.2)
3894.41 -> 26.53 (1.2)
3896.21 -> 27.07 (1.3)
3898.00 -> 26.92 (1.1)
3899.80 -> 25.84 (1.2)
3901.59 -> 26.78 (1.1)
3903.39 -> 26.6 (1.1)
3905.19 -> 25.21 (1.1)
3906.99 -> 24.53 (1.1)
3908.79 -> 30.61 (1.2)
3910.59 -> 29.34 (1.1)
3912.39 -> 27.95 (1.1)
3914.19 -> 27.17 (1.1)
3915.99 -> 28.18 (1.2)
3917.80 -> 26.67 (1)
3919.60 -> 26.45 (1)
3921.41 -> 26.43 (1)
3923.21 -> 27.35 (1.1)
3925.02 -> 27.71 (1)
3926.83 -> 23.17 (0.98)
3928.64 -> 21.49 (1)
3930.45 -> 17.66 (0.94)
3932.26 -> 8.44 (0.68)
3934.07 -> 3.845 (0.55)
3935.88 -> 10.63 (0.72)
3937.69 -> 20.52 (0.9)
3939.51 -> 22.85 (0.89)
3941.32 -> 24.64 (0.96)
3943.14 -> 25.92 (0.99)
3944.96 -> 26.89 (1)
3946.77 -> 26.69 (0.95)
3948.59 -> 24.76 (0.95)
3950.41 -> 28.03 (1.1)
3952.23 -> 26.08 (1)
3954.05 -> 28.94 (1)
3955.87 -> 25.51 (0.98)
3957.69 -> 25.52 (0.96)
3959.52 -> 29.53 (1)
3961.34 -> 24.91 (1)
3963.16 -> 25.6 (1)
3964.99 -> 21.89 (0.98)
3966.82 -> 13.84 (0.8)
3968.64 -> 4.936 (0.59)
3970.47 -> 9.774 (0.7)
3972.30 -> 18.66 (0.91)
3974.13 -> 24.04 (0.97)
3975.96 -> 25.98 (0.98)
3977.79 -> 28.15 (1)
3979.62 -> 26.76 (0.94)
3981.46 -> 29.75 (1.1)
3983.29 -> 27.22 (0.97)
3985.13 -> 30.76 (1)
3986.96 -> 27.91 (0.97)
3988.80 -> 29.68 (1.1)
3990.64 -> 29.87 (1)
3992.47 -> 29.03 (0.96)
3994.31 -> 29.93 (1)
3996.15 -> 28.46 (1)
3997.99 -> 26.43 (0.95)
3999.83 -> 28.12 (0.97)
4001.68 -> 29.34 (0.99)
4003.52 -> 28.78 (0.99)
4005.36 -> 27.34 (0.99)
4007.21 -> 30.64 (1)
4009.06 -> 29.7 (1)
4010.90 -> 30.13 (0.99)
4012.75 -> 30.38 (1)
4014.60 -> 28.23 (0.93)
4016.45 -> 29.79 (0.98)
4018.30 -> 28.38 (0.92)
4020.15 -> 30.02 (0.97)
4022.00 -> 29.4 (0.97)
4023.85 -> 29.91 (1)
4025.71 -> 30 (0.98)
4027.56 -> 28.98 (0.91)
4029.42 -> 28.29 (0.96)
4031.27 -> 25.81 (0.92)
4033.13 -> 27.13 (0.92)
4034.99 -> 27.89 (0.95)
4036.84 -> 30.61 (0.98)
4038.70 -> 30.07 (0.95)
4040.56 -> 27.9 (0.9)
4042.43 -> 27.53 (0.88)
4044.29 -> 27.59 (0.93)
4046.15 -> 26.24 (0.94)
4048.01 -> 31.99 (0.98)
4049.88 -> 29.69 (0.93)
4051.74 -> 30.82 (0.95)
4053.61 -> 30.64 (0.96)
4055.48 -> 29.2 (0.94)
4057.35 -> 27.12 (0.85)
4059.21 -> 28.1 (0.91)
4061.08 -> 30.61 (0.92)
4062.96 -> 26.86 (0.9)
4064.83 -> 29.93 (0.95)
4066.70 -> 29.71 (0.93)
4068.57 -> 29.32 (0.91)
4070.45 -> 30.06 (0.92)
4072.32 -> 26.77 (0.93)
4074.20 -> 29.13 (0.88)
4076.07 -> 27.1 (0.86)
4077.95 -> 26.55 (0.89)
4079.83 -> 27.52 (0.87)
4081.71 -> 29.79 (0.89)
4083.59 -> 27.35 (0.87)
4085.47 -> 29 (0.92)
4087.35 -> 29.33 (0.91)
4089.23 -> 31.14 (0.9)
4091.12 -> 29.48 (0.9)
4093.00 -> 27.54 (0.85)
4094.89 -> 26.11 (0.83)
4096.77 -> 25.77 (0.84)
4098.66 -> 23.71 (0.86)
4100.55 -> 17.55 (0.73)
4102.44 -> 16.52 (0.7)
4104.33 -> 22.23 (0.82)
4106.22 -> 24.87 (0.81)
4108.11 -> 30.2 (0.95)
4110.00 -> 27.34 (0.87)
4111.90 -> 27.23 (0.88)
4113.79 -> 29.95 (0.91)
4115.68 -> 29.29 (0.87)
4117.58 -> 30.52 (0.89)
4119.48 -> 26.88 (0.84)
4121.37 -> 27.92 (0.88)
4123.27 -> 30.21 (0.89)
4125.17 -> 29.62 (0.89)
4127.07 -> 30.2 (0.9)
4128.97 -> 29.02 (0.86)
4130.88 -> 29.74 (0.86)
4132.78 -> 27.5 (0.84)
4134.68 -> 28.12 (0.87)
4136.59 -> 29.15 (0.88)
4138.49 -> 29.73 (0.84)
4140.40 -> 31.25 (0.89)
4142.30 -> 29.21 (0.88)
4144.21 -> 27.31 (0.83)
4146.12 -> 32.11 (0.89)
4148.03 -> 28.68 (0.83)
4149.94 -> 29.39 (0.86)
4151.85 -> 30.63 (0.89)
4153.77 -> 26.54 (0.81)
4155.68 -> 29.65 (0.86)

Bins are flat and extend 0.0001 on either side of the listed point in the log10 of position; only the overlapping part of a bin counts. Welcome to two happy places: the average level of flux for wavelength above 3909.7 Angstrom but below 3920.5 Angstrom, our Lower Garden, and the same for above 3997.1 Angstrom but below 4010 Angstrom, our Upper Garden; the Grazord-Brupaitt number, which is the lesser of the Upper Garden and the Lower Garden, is 27.6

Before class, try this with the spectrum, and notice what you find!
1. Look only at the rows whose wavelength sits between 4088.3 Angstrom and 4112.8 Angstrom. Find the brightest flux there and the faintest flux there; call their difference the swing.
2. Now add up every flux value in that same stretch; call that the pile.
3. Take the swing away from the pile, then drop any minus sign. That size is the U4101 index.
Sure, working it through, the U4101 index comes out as 315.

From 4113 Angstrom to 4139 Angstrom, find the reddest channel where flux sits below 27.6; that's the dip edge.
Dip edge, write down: 4132.78 Angstrom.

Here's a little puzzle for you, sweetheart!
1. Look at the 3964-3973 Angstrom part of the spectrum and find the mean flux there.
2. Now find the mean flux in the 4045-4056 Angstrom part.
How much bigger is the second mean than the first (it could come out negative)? 15.9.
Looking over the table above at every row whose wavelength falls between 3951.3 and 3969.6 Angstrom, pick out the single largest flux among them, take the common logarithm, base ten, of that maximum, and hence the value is 1.47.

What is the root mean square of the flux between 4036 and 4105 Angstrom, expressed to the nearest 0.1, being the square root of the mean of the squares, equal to 27.9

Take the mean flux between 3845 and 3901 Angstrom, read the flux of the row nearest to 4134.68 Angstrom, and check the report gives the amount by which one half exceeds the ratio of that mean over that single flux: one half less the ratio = -0.42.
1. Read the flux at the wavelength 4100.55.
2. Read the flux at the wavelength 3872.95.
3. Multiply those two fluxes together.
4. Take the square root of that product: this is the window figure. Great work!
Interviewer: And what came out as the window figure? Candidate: 21.1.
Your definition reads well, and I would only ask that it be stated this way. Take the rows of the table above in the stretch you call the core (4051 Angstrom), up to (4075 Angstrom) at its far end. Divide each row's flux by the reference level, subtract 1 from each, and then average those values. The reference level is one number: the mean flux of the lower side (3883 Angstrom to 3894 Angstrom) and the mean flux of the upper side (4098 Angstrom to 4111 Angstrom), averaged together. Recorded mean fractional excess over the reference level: 0.28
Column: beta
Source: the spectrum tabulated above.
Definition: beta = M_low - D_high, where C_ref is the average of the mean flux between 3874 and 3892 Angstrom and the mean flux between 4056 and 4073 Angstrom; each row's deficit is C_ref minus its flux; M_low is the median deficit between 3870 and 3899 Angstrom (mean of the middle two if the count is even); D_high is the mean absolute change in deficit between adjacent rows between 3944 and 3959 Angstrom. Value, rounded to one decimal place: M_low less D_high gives -2.1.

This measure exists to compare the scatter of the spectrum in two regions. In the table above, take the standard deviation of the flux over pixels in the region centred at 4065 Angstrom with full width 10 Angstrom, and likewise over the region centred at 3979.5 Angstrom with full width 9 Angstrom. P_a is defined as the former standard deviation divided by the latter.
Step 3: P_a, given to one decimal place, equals 1.0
